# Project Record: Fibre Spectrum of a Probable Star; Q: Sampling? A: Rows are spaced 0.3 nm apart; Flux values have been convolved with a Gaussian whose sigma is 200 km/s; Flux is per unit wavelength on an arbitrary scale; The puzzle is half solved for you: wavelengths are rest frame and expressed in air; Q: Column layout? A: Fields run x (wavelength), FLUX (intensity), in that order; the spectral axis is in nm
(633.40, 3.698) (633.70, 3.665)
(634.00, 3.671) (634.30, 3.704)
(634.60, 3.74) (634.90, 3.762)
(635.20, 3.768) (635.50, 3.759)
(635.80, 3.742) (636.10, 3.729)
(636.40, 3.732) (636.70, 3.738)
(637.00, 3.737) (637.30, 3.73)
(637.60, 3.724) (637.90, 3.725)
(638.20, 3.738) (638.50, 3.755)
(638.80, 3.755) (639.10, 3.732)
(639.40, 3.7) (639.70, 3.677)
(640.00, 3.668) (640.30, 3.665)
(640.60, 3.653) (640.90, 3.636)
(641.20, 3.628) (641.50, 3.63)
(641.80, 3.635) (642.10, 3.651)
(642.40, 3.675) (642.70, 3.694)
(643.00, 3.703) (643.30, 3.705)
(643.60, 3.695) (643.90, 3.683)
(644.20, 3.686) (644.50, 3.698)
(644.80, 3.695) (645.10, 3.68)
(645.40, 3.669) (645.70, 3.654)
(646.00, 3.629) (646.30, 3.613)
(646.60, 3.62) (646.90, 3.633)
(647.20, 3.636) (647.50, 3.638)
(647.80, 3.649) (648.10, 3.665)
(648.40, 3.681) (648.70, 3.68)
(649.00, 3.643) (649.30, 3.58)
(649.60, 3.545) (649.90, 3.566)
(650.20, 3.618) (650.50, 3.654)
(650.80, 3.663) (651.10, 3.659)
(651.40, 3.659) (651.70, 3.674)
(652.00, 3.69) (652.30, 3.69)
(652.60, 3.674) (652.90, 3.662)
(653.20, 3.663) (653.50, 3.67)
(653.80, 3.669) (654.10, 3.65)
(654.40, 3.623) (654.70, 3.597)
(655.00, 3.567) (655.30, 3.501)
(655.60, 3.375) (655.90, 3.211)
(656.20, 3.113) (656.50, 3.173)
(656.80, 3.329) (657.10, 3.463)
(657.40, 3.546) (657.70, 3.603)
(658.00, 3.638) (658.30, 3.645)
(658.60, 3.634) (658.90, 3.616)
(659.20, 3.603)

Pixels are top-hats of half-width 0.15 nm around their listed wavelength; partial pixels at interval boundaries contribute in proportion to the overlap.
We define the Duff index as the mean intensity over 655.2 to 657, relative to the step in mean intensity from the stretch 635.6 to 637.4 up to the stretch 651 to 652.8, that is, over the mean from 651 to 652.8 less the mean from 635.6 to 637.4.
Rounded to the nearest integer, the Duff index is -54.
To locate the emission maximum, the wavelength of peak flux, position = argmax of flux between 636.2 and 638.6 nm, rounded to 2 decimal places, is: 638.50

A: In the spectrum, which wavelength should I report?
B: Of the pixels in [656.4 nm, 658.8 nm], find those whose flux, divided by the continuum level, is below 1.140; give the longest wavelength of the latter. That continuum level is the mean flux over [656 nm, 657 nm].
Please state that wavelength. 658.60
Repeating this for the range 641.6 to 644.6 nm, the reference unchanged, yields 642.10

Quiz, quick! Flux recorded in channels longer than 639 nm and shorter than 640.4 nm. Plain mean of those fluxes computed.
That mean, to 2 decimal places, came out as 3.69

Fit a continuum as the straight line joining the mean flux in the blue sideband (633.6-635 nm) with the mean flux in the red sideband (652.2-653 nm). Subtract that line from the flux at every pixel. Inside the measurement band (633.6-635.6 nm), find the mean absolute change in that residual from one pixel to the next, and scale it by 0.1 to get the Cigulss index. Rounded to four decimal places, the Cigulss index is 0.0019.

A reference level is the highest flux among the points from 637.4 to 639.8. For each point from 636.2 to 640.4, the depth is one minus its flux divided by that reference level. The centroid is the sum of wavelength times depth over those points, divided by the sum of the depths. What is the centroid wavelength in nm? 639.03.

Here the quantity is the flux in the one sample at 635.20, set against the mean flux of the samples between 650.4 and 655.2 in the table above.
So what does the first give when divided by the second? 1.03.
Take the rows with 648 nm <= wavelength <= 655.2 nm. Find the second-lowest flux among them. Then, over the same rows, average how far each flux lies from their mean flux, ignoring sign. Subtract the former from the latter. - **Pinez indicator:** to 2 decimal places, -3.53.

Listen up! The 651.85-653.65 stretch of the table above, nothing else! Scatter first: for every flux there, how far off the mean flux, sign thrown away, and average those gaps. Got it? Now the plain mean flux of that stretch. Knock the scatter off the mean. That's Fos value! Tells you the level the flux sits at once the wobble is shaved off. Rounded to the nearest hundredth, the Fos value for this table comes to 3.66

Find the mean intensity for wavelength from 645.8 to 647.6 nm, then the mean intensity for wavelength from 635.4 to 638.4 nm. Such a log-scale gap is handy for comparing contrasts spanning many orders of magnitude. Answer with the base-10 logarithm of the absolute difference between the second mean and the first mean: -1.0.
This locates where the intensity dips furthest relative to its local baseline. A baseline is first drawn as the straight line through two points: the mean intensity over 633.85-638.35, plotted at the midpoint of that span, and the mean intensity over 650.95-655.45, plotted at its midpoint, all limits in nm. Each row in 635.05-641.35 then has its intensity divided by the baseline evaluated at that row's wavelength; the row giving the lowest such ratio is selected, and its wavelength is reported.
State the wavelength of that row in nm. 641.20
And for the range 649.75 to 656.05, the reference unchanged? 655.90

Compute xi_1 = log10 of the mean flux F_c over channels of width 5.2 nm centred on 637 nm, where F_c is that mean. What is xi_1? 0.573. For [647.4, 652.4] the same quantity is 0.562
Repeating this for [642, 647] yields 0.565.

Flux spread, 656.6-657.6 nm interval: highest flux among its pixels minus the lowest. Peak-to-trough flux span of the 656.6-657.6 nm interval 0.22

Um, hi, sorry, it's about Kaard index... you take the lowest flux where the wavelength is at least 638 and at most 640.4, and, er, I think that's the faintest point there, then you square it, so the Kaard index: 13.4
